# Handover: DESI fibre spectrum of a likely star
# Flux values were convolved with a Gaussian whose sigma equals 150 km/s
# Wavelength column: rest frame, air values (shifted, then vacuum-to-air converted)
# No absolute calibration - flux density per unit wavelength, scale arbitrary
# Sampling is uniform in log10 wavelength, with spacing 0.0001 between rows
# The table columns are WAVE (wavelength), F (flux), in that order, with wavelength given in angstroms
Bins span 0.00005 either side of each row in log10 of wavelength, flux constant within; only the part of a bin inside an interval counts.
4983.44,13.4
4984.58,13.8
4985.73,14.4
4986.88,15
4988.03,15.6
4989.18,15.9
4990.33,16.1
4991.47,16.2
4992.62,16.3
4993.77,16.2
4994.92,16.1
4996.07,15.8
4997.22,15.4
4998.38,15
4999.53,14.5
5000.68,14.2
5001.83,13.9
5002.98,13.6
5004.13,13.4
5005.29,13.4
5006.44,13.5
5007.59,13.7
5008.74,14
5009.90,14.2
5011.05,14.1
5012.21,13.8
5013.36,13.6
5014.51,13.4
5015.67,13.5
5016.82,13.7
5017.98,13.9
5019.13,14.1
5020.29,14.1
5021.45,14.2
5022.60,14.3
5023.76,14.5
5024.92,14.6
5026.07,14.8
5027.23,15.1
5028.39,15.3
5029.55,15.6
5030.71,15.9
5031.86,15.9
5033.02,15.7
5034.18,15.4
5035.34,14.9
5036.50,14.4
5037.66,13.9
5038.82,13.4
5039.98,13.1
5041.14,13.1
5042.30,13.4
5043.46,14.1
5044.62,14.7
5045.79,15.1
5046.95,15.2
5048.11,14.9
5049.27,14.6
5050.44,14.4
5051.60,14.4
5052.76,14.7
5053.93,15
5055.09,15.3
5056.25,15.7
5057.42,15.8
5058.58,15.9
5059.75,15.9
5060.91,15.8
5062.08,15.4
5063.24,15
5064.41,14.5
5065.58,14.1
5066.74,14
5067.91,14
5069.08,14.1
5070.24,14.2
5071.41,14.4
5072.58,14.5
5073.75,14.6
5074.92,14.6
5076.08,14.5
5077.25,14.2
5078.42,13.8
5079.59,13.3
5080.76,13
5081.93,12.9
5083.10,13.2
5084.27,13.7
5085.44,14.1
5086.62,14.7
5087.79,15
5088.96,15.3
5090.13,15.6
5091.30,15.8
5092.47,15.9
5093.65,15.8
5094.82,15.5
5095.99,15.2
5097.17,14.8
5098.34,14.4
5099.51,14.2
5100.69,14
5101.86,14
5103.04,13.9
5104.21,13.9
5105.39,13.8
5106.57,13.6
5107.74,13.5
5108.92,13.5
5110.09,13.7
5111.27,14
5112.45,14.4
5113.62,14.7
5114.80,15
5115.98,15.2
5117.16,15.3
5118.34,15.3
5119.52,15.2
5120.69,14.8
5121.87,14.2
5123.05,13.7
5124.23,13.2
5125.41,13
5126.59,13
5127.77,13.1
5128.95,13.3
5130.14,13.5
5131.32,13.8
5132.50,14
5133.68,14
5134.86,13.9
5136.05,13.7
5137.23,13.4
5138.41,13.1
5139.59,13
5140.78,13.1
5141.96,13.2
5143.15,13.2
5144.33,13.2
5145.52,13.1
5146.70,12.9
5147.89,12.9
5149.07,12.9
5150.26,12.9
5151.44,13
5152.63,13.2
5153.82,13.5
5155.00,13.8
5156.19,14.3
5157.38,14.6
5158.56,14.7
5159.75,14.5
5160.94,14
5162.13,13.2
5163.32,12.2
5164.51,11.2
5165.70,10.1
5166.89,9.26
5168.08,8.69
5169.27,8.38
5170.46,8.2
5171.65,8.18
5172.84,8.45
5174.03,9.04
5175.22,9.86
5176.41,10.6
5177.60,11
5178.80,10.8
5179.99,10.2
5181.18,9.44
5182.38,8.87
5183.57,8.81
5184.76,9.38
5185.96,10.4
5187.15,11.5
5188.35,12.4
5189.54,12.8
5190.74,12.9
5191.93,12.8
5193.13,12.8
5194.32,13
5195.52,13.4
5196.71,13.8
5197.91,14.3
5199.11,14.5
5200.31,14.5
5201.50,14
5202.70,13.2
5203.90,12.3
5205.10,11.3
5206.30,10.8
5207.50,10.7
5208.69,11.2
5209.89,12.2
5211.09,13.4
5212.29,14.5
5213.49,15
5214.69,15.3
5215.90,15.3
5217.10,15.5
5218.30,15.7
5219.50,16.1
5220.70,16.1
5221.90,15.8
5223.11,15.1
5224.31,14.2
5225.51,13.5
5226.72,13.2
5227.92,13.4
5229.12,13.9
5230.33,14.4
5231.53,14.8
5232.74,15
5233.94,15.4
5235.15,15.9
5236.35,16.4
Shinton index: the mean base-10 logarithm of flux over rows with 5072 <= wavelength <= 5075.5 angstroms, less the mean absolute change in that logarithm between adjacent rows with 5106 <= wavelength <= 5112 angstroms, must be 1.159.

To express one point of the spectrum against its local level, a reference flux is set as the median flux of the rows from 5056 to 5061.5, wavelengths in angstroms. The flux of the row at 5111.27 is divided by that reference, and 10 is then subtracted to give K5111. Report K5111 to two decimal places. -9.11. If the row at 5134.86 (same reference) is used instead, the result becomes -9.12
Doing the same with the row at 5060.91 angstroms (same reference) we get -9.00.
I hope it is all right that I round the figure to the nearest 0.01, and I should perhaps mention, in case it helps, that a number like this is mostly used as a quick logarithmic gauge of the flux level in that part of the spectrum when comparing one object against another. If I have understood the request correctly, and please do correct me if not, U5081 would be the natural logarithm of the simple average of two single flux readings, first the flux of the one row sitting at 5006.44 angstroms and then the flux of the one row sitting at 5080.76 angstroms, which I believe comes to 2.58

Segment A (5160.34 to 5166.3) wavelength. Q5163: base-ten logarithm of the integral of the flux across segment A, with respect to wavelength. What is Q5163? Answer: 1.86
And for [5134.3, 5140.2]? 1.90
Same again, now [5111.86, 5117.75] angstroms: 1.94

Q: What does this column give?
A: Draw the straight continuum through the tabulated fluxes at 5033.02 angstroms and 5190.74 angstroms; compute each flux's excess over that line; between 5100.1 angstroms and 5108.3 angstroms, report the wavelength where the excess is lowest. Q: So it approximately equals 5107.74 angstroms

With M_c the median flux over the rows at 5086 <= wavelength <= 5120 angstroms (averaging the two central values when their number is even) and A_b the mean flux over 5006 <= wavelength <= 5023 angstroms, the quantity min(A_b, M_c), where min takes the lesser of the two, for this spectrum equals 13.9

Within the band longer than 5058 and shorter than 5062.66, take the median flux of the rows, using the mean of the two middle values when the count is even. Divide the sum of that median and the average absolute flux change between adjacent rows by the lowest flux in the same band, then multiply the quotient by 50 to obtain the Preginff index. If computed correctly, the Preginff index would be 52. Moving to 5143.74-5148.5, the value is 51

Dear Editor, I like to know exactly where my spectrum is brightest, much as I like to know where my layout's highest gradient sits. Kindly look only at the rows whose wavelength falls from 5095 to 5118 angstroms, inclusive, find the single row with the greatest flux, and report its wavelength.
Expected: 5117.16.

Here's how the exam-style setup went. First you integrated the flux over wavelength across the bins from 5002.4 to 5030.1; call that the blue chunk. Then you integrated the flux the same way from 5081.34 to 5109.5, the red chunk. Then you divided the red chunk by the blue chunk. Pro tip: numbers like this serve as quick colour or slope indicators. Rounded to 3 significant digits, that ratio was 1.04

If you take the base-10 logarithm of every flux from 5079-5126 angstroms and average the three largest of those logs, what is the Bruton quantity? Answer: 1.200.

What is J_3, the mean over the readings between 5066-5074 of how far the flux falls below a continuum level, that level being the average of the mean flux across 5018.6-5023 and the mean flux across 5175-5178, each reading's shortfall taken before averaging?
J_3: -1.9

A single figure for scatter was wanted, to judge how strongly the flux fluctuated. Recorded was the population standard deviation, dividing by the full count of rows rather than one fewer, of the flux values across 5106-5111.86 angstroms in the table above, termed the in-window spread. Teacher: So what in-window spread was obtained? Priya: 0.19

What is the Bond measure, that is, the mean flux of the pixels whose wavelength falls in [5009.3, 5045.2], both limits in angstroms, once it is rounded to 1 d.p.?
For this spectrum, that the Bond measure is 14.3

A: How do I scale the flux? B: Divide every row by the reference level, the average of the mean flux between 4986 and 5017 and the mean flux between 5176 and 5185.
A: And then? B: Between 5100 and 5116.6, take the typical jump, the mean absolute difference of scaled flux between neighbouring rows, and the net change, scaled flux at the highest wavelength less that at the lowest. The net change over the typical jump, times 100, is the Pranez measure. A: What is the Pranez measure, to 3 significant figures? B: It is 709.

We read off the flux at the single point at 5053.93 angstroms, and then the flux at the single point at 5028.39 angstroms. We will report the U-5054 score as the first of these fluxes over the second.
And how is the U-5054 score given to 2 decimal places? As 0.98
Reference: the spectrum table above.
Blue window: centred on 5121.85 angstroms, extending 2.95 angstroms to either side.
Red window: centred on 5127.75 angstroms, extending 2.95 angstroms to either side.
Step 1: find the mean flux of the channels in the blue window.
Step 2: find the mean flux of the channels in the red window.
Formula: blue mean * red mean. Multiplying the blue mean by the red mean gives 187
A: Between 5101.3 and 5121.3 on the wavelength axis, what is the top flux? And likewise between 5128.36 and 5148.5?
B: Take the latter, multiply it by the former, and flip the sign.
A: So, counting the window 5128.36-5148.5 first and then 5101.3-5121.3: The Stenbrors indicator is -214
